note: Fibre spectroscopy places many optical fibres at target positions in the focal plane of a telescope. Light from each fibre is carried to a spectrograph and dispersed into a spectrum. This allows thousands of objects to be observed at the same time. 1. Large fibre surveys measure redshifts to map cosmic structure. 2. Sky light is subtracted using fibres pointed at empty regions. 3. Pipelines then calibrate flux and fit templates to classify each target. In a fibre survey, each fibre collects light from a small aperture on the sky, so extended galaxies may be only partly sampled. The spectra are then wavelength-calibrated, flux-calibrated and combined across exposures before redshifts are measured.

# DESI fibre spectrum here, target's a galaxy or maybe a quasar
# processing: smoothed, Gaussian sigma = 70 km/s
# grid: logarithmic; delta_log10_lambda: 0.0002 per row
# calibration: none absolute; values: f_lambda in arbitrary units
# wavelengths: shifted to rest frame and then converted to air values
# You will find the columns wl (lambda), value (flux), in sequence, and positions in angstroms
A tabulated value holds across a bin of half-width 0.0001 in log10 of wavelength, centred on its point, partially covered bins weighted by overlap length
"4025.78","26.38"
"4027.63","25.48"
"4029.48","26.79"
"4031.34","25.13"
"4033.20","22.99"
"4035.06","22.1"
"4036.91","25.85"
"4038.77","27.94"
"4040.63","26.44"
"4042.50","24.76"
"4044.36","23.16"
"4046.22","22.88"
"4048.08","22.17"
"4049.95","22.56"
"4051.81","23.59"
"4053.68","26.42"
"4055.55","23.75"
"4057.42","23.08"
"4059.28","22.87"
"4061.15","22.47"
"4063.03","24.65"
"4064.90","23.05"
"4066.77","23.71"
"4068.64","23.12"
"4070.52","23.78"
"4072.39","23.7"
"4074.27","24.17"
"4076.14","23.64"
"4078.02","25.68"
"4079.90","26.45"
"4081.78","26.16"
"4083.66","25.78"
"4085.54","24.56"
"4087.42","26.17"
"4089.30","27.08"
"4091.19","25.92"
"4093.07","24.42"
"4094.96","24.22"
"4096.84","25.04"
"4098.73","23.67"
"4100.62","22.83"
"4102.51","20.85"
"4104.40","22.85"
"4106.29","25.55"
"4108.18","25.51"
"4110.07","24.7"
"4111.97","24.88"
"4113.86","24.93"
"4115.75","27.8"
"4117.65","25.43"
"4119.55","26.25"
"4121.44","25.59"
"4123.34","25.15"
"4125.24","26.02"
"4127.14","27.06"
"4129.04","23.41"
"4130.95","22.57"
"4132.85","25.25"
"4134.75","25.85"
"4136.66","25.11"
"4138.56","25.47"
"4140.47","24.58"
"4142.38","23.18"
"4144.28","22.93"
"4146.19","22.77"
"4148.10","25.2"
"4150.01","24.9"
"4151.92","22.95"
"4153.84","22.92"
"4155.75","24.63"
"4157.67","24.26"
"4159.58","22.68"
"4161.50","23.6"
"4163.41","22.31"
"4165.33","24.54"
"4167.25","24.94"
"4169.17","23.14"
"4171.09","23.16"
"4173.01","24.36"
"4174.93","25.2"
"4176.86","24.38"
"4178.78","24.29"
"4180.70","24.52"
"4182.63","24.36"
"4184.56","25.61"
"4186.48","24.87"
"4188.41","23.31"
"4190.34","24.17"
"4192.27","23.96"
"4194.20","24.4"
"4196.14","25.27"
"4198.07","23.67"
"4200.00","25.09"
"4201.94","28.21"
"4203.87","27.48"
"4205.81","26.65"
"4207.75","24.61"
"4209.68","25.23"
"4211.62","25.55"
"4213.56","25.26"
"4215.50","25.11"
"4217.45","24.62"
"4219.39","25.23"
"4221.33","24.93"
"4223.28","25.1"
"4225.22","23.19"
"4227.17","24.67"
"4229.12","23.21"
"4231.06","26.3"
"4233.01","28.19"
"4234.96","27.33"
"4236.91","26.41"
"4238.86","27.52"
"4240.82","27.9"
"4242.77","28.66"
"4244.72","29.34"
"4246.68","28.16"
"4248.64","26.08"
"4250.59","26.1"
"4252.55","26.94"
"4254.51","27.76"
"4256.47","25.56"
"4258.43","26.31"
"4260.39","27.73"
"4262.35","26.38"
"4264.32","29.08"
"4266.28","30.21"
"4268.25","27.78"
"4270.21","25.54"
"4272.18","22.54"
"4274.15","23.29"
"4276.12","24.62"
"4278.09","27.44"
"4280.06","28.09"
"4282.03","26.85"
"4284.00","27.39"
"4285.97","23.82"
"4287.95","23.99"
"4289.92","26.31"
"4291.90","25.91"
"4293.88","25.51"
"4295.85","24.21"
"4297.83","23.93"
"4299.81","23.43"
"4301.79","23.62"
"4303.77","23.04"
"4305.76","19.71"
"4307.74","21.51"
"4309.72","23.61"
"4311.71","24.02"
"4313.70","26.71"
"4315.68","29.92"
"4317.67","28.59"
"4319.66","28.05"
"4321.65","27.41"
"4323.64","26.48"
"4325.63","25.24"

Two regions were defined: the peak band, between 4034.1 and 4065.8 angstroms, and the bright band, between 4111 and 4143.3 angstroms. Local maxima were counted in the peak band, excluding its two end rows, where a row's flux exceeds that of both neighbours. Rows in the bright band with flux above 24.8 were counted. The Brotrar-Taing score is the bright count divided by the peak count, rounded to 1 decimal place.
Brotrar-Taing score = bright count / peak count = 4.3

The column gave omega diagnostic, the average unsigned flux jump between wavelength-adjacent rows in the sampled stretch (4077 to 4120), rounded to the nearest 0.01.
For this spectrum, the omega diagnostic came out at 1.13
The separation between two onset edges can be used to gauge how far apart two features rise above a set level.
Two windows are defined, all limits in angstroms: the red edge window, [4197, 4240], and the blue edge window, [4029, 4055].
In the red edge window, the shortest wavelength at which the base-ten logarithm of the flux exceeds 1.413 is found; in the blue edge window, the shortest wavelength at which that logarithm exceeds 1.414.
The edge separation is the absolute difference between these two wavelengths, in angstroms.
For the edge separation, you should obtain 172.5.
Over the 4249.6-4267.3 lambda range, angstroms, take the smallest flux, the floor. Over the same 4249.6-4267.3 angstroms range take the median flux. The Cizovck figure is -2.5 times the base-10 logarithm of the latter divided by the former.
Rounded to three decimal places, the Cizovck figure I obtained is -0.057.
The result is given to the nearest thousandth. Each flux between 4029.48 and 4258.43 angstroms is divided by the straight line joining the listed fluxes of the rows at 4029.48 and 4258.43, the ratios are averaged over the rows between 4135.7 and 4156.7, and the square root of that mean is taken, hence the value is 0.952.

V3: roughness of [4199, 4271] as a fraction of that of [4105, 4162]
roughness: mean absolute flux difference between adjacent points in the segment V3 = 1.13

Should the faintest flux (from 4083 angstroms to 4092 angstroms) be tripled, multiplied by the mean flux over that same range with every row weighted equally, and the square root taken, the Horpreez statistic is 43.7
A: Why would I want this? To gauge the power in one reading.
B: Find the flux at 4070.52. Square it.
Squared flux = 565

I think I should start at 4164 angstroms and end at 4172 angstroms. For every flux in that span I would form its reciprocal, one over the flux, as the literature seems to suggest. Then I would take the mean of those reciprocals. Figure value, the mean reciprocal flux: 0.042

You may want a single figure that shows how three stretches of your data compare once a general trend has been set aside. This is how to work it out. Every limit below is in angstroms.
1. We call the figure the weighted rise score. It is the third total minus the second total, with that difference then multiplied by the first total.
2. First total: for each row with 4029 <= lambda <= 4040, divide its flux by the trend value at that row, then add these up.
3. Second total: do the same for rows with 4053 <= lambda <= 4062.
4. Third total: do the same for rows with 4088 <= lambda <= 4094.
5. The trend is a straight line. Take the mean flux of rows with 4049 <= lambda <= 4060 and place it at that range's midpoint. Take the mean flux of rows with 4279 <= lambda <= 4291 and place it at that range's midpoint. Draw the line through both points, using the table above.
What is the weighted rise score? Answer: -11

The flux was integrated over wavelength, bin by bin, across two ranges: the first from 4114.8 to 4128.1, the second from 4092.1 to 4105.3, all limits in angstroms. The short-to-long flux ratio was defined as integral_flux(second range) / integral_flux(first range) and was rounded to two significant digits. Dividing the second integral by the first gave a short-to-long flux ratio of 0.89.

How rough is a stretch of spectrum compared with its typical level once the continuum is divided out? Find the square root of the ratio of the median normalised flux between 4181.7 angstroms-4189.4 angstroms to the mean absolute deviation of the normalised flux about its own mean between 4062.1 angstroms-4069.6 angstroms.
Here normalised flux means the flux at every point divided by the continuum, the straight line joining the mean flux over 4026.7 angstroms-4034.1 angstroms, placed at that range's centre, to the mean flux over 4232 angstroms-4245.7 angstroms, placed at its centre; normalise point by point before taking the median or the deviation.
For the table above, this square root 6.4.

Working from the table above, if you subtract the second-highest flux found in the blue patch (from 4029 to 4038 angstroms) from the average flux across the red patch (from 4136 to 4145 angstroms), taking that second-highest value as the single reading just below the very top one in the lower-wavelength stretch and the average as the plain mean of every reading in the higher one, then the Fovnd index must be -1.6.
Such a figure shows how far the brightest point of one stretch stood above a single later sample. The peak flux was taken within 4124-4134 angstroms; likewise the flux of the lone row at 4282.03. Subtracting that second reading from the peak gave 0.2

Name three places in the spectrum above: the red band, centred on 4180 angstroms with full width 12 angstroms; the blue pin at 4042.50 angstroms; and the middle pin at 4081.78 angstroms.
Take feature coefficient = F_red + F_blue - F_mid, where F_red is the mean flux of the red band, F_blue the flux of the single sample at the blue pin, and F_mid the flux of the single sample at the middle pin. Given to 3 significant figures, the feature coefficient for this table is 23.3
